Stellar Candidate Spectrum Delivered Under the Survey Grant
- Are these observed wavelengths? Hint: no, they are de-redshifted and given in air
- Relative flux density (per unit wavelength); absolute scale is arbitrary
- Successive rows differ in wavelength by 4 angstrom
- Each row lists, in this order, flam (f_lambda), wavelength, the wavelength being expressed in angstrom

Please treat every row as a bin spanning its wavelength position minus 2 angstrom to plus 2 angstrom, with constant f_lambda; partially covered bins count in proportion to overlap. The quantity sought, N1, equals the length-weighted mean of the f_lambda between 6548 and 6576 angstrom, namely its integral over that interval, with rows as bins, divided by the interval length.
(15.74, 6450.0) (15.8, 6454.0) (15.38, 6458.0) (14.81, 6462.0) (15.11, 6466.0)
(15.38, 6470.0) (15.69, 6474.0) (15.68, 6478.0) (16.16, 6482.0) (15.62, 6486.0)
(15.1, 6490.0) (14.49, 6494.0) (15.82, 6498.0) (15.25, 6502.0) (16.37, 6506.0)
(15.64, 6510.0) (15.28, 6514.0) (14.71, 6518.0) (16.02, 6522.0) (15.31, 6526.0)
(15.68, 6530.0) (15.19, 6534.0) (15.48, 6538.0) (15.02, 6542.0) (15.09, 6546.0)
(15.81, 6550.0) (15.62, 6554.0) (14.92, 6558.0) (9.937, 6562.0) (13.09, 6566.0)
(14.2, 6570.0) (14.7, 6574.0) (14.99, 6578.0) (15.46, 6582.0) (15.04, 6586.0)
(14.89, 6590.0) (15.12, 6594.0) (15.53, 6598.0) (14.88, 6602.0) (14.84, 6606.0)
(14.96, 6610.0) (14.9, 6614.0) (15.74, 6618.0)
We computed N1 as 14.0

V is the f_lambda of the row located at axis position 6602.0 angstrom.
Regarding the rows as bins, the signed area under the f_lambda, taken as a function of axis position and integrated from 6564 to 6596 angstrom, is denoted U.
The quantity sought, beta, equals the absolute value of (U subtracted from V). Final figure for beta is 455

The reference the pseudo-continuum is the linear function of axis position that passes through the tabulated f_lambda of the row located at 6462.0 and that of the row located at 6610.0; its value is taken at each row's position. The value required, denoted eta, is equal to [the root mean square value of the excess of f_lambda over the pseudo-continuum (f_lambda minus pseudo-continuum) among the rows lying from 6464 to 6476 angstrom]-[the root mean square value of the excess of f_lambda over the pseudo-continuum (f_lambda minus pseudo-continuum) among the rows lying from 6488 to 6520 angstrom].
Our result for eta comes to -0.1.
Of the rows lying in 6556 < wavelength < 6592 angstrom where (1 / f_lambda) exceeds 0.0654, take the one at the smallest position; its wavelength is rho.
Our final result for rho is 6558.0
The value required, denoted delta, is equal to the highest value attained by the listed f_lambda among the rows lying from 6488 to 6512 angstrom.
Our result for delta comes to 16.37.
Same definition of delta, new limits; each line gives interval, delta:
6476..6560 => 16.37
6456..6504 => 16.16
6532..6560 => 15.81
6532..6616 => 15.81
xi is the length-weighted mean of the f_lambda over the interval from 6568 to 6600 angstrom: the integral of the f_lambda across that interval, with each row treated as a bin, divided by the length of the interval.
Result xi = 15.0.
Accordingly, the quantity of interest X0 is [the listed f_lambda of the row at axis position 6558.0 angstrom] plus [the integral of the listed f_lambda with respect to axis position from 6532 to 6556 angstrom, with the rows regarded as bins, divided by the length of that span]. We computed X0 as 30.3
